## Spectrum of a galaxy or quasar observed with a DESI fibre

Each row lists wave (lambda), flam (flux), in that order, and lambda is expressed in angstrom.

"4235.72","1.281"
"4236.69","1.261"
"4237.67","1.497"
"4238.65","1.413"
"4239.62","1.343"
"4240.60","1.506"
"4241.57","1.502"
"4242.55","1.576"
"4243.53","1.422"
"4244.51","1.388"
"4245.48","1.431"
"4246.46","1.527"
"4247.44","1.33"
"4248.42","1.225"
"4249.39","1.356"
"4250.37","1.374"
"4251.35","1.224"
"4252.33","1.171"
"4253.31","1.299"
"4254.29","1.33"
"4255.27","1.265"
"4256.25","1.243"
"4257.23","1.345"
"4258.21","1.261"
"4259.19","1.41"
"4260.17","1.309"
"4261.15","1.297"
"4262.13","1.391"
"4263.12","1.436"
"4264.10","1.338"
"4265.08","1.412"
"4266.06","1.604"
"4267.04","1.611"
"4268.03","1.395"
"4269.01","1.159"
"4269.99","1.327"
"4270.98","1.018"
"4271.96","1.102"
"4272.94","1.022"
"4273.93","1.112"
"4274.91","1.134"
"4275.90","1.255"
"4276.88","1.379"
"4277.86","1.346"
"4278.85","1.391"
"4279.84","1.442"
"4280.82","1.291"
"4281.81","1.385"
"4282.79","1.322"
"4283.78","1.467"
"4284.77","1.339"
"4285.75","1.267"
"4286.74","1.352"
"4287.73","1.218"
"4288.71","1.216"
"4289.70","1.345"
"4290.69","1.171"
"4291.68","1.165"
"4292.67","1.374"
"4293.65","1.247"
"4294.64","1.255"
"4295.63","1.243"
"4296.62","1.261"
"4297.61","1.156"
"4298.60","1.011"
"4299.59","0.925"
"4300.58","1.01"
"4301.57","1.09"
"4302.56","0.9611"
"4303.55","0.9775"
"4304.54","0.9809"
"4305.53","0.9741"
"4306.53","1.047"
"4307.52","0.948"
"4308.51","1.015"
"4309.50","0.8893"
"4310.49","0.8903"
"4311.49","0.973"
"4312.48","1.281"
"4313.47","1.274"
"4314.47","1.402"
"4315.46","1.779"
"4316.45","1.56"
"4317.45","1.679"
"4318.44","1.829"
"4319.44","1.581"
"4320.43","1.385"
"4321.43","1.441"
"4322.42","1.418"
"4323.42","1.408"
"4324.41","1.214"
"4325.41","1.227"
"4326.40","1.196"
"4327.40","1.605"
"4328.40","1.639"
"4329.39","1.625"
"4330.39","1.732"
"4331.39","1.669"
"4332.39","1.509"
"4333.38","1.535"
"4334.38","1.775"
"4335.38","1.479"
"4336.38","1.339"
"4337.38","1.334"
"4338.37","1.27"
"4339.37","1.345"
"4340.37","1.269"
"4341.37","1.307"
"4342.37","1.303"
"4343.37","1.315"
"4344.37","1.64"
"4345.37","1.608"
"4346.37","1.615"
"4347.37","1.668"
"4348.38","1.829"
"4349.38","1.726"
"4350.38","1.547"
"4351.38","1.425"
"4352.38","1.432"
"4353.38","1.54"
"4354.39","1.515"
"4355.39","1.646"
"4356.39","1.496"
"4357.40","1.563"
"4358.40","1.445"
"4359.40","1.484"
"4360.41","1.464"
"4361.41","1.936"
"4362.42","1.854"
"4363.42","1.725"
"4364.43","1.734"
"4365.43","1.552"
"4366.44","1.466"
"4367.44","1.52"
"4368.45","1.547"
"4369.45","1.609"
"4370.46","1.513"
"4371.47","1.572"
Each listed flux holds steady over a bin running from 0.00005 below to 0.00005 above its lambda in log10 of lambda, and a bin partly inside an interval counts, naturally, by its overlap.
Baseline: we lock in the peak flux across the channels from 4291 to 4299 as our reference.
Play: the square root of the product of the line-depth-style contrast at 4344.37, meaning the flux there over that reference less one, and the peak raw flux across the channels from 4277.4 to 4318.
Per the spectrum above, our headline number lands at 0.59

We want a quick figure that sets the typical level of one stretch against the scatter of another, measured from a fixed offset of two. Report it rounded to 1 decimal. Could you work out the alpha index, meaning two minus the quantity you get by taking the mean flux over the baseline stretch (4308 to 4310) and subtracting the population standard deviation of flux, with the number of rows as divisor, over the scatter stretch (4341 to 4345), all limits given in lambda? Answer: 1.2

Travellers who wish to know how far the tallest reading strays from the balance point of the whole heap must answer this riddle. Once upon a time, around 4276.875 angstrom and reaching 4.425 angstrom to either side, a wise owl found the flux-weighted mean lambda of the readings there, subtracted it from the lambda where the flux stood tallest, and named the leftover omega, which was 2.7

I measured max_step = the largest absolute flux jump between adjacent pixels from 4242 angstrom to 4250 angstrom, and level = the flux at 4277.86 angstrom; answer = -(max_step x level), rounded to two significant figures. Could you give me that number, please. -0.27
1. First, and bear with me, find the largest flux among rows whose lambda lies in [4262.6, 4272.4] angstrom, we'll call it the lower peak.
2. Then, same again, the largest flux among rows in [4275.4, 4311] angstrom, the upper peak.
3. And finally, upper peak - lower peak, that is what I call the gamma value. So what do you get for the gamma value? -0.14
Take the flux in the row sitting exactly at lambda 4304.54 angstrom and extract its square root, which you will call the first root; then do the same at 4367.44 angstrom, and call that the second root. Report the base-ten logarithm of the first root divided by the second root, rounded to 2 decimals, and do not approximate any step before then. -0.10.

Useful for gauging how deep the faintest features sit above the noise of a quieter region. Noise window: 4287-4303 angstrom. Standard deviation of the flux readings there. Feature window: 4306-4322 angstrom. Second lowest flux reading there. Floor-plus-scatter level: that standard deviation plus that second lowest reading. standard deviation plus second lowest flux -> 1.0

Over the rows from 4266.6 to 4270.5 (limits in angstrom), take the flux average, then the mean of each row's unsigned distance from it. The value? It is 0.130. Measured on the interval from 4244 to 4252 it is 0.073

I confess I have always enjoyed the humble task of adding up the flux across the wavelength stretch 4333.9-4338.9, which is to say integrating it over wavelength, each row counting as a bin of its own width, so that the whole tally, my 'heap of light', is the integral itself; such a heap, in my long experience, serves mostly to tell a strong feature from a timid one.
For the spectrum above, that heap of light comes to 7.2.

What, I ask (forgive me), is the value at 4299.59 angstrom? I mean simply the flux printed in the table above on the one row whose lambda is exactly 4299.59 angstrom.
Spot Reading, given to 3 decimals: 0.925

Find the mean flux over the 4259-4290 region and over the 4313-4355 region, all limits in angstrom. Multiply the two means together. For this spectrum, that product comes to 1.97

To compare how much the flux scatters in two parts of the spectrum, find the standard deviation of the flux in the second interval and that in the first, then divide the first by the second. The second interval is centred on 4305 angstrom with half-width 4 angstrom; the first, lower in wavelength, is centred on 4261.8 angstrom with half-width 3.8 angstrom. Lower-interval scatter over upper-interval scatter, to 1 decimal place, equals 1.3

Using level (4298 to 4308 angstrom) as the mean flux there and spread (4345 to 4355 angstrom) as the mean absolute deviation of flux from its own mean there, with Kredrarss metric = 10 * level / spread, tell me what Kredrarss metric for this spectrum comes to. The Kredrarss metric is 101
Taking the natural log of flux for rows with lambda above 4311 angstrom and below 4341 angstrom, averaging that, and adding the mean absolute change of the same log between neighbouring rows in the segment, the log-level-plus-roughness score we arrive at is 0.46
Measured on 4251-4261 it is 0.31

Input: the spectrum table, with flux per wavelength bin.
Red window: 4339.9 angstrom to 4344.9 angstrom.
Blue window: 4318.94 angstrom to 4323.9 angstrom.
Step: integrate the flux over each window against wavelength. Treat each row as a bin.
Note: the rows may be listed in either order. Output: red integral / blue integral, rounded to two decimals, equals 0.95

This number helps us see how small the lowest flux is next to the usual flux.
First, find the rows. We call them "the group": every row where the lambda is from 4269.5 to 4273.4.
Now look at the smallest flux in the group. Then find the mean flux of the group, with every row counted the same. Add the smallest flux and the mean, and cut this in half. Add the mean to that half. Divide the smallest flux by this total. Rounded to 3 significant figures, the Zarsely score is 0.466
